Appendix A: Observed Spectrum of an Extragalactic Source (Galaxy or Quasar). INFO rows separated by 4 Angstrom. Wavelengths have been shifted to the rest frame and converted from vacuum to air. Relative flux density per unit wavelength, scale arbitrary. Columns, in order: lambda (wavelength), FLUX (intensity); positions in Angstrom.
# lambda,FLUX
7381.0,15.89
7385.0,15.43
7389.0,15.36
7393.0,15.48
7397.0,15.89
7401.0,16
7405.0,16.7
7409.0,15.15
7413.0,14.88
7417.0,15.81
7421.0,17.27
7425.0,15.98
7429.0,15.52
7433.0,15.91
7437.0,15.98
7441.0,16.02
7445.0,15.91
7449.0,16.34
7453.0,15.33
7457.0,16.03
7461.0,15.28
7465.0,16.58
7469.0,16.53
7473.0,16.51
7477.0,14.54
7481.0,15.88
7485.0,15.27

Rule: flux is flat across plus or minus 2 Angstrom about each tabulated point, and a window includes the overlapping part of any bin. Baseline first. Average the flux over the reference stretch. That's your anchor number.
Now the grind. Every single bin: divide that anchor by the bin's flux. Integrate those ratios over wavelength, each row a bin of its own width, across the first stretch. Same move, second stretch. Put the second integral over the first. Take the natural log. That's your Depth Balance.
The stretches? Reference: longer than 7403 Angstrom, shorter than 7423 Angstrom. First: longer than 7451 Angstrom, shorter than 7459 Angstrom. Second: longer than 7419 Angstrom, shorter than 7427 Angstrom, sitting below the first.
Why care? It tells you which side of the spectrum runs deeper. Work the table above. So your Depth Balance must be -0.058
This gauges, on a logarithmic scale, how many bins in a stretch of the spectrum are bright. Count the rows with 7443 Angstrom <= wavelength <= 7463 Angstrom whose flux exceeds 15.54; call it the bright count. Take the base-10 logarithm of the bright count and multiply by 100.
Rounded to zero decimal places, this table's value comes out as 48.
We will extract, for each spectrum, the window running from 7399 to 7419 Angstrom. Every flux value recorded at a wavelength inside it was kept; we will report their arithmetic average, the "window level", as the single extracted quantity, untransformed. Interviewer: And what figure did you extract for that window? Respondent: 15.7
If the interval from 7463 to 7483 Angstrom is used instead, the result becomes 16.0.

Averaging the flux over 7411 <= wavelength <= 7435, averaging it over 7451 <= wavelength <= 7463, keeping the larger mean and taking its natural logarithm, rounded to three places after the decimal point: 2.766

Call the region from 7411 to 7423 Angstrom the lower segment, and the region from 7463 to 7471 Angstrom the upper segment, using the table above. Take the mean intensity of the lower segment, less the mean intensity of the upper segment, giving -0.6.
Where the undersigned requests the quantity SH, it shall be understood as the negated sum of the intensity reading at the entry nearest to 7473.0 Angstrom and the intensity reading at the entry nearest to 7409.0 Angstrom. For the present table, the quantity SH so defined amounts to -31.7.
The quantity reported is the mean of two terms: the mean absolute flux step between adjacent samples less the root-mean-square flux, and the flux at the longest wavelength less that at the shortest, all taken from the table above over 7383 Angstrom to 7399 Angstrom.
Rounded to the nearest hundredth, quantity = -7.44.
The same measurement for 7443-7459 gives -7.54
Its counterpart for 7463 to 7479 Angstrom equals -8.71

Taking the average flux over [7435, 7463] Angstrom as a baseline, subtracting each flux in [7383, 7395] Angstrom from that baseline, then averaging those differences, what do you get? 0.4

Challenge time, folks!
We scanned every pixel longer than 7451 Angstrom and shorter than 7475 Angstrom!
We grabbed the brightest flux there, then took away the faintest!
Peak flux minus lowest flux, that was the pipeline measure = 1.3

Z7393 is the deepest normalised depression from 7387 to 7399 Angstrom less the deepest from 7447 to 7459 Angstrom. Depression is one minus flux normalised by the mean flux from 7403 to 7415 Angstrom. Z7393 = 0.00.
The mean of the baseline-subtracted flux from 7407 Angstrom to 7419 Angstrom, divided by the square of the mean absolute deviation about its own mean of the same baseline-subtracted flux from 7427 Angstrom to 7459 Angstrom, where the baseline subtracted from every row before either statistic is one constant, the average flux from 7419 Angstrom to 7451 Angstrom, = -16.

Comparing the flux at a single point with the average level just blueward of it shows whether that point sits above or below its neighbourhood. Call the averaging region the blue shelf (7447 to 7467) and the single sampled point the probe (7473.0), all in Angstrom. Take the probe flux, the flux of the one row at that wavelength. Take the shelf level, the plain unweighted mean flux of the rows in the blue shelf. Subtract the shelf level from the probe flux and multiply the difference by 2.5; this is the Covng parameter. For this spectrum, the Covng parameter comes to 1.5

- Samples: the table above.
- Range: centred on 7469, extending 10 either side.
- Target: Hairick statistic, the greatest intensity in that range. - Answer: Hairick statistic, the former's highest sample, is 16.58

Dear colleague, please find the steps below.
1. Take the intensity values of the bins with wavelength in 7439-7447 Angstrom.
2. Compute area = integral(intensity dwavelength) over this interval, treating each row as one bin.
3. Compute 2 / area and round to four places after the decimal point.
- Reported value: 0.0157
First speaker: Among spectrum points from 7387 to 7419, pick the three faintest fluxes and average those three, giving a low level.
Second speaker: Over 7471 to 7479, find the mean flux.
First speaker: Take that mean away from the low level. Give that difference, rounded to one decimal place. -0.4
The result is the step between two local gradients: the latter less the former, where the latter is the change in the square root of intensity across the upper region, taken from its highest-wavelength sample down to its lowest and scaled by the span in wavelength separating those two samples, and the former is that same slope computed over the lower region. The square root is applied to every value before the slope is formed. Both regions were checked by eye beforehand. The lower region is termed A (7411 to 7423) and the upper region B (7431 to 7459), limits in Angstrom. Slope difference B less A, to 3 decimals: -0.037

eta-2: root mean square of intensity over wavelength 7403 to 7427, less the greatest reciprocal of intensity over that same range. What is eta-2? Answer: 15.9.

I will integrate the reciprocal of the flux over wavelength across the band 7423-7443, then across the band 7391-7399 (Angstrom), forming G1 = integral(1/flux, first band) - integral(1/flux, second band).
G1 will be 0.75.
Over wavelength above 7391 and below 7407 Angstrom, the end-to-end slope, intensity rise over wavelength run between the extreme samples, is 0.10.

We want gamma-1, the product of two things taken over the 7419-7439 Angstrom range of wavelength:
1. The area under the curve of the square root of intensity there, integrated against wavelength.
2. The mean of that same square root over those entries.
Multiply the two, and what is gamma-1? 323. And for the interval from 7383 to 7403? 313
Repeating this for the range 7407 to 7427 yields 316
